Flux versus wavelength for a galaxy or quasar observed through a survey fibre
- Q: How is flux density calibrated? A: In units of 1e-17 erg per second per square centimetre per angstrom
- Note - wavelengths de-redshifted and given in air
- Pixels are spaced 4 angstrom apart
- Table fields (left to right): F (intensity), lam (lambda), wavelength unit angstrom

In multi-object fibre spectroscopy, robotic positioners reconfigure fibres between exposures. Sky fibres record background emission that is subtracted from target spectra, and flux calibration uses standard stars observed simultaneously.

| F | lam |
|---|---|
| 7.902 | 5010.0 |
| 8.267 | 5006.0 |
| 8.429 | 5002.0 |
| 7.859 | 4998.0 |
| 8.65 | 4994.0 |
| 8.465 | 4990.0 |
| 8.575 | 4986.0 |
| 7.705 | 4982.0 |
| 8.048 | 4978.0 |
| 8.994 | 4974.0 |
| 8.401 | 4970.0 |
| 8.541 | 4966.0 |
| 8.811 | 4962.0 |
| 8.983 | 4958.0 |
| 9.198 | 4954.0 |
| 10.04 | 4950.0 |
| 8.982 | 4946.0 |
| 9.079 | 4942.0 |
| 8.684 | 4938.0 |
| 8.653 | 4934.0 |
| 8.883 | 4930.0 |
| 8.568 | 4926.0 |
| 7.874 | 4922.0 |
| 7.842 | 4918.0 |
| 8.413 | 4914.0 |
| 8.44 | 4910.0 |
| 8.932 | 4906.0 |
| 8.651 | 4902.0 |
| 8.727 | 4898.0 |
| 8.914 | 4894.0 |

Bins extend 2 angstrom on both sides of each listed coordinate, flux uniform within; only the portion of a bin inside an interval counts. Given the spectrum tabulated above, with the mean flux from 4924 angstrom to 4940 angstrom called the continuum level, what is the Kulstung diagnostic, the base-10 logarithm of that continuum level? 0.939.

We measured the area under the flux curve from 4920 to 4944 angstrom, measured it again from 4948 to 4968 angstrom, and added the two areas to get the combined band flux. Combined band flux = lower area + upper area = 389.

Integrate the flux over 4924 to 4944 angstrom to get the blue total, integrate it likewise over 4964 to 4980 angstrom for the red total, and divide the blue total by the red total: 1.3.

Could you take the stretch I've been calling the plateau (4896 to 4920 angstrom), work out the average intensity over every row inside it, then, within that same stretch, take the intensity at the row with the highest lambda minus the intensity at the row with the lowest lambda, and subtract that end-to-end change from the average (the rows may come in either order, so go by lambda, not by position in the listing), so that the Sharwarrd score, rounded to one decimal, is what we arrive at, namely 9.4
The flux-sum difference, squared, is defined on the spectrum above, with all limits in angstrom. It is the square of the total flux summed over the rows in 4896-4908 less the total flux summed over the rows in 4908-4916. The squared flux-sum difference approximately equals 89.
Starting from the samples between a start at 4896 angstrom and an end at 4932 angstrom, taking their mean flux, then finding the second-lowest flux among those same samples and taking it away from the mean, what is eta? 0.61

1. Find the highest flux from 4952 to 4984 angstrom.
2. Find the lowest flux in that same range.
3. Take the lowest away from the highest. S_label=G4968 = 1.5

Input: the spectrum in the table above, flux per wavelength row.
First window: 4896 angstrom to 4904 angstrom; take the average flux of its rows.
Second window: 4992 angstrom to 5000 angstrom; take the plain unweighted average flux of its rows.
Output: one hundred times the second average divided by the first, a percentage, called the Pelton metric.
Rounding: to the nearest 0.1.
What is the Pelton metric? 95.0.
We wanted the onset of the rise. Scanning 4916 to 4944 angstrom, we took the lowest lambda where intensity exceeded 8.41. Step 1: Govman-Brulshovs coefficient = 4926.0 angstrom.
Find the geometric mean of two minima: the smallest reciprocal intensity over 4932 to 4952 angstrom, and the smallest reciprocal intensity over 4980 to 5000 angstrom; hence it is 0.107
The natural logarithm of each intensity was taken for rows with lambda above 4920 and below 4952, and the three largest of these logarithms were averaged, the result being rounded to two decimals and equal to 2.24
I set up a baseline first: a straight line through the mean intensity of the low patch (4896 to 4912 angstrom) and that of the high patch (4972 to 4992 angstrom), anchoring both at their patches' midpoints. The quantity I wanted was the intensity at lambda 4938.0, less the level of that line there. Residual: 0.14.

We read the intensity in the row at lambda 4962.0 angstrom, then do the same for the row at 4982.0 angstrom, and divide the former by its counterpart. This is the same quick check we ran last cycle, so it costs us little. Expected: 1.14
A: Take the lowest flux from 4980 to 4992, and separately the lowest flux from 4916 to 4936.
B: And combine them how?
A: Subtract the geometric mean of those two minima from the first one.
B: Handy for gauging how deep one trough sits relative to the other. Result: -0.07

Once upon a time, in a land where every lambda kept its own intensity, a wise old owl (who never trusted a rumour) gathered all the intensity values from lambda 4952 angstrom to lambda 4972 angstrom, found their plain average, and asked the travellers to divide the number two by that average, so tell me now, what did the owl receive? 0.228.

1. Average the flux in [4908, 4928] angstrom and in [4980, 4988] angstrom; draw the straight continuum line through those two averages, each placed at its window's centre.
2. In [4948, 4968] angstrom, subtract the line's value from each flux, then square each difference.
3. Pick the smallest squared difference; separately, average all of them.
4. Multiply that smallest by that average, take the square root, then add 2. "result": 2.40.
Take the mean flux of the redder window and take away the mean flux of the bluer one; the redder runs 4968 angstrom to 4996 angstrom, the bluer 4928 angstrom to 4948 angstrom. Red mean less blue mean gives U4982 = -0.45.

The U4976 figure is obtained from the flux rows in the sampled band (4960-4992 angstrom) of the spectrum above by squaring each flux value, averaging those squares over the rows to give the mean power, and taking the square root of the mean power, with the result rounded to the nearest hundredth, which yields 8.45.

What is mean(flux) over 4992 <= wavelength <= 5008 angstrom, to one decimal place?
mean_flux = 8.3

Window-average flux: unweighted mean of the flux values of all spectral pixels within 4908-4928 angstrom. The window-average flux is 8.2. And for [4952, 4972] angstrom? 8.8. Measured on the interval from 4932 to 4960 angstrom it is 9.1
